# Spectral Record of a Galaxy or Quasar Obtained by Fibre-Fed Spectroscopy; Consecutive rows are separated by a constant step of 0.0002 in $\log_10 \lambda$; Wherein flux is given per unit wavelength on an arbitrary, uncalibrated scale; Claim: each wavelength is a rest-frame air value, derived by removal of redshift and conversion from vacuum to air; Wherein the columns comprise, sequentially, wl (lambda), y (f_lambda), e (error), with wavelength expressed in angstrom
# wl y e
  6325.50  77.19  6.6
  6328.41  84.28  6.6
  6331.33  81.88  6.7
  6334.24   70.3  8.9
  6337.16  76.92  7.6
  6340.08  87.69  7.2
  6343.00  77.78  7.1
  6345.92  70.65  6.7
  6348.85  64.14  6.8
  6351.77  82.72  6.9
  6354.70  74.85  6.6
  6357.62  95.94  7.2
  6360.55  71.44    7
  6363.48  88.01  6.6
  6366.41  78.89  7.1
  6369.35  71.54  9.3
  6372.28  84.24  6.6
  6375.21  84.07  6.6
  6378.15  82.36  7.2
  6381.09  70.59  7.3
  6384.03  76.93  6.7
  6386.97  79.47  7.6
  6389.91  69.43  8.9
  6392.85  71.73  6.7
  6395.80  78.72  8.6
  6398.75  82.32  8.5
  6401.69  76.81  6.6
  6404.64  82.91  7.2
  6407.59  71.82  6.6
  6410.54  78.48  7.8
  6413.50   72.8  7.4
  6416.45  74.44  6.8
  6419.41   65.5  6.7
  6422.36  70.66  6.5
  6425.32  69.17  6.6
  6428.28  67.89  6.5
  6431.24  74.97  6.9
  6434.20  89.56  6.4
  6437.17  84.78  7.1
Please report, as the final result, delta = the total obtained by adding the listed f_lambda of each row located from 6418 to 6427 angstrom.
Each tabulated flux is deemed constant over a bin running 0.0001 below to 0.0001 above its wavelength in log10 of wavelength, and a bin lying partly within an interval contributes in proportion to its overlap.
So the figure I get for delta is 205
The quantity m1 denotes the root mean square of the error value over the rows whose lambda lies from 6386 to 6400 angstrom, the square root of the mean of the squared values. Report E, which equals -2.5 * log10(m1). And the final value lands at -2.27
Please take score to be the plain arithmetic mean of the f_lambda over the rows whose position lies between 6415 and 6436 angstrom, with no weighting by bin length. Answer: 73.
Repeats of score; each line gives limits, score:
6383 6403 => 76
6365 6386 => 78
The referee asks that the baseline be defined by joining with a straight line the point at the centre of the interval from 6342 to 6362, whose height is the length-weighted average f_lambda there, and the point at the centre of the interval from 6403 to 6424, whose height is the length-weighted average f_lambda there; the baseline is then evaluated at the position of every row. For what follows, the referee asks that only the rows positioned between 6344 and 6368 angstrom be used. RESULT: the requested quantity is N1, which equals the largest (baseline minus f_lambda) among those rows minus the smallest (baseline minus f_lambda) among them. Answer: 32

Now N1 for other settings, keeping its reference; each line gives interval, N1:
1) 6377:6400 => 13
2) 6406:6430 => 13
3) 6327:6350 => 23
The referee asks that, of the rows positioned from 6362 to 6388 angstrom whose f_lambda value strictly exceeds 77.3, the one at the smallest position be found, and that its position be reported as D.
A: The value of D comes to 6363.48 angstrom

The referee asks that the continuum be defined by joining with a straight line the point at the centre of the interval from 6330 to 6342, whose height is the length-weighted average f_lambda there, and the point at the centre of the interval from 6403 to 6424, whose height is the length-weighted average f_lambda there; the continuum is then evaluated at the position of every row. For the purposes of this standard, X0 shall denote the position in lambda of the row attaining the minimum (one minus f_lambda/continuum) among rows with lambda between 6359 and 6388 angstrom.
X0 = 6363.48 angstrom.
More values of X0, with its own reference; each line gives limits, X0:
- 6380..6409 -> 6404.64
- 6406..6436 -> 6434.20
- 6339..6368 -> 6357.62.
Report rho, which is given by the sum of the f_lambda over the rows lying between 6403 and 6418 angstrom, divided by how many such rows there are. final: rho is 76.1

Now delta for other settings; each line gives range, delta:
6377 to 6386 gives 230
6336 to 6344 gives 242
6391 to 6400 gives 233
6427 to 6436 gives 232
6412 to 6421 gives 213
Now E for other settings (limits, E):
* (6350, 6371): -2.16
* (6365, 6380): -2.18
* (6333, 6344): -2.22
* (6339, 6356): -2.10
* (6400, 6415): -2.13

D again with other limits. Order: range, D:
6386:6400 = 6386.97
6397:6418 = 6398.75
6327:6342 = 6328.41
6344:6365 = 6351.77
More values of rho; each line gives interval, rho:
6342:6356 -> 74.0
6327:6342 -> 80.2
